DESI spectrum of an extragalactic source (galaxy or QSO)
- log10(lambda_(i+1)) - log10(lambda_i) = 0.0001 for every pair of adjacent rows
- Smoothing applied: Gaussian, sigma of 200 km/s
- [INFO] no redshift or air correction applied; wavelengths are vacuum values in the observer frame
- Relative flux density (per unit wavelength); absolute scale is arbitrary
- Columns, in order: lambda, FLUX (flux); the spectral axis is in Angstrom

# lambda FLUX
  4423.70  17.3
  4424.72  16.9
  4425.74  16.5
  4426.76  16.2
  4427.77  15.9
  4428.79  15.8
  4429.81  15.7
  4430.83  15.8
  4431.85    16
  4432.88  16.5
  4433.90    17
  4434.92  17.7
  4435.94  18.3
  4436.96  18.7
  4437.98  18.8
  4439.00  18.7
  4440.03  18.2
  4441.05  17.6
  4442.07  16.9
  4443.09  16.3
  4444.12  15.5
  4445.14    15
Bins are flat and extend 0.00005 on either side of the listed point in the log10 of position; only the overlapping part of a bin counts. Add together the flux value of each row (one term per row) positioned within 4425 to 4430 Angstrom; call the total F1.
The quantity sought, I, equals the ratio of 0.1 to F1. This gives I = 0.0012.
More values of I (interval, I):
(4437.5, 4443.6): 0.0009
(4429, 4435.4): 0.0010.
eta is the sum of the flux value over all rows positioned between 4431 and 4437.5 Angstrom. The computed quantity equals 104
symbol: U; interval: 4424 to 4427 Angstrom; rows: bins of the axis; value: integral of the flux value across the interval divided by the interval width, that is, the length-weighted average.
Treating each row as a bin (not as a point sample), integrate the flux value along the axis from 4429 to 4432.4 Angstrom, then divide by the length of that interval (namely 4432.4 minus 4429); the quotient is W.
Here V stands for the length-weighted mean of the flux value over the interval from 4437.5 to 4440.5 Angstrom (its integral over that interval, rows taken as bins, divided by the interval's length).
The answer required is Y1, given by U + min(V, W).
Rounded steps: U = 16.6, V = 18.5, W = 15.8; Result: 32.4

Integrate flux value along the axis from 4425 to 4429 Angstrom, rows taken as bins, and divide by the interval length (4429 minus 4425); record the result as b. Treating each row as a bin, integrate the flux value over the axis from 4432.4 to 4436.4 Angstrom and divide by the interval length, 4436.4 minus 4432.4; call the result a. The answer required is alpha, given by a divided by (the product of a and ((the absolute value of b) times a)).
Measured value 0.0036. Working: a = 17.4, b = 16.2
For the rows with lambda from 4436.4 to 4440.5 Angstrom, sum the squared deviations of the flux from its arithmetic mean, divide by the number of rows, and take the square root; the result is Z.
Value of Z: 0.23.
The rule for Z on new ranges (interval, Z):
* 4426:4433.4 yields 0.26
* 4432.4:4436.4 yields 0.68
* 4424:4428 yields 0.37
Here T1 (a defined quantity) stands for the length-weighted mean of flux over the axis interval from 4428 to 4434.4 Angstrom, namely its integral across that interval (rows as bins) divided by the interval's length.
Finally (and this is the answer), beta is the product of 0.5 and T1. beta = 8.1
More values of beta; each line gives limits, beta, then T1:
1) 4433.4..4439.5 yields 9.1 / 18.2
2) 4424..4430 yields 8.1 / 16.2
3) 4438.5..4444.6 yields 8.6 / 17.2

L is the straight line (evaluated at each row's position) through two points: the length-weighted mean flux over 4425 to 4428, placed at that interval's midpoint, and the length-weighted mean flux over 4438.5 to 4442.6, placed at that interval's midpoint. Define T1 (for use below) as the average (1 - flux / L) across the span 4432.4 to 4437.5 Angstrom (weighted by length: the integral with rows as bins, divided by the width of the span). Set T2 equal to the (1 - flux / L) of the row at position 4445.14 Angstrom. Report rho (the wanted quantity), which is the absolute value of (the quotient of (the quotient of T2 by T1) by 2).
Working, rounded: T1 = -0.02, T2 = 0.18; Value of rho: 3.8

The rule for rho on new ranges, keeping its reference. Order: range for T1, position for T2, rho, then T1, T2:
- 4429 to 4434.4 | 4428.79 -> 0.6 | 0.04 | 0.05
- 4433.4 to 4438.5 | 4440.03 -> 0.3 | -0.04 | -0.02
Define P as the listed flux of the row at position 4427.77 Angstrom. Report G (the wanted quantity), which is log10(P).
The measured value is 1.20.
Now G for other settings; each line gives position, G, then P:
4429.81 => 1.20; 15.7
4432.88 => 1.22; 16.5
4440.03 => 1.26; 18.2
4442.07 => 1.23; 16.9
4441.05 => 1.25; 17.6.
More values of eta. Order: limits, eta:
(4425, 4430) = 80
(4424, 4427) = 50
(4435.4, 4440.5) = 93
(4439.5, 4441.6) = 36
